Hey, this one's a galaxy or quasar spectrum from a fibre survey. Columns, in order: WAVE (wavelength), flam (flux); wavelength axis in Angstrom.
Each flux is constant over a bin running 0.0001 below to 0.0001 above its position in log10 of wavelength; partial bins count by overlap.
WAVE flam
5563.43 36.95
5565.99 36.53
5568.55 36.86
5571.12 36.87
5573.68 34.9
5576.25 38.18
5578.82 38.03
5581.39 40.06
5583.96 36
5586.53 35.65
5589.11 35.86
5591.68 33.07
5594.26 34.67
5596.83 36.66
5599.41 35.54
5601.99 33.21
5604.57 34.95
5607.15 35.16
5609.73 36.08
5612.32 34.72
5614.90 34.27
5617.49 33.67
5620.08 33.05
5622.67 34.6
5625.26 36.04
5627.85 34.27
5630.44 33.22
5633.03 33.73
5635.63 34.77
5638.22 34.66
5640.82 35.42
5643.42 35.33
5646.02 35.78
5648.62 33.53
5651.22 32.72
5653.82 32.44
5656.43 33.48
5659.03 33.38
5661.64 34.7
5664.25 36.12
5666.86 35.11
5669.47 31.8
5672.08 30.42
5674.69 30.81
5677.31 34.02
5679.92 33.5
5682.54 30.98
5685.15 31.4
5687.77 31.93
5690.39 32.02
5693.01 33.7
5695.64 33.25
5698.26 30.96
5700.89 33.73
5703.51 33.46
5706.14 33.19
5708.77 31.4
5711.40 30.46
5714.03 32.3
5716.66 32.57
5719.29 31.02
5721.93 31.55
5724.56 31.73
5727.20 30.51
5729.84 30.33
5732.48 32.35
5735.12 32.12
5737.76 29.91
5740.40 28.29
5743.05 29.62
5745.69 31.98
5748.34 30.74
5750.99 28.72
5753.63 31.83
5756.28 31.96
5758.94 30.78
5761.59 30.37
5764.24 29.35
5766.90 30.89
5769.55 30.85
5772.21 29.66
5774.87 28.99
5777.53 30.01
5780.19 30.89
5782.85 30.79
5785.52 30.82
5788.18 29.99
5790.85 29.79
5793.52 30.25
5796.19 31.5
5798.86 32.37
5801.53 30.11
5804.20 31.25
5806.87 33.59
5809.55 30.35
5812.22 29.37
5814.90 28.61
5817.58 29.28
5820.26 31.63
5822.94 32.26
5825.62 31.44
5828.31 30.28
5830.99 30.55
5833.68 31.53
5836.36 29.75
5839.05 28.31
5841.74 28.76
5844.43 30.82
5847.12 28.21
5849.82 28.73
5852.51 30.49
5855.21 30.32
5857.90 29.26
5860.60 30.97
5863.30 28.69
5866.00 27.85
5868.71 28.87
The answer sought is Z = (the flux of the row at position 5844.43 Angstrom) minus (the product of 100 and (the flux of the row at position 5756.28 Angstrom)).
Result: -3165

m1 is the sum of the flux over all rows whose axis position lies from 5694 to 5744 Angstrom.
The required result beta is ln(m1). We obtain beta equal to 6.39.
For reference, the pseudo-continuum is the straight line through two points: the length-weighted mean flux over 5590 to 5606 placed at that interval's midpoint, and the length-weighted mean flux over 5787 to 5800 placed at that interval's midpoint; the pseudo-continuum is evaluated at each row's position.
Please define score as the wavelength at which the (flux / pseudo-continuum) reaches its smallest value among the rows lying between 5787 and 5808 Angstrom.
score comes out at 5790.85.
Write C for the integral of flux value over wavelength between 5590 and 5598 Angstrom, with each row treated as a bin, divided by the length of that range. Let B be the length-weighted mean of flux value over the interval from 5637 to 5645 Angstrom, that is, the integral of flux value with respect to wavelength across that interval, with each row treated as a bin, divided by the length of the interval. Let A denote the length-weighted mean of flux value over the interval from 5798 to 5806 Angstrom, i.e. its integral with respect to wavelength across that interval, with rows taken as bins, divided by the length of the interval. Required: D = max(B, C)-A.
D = 3.8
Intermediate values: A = 31.3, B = 35.1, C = 35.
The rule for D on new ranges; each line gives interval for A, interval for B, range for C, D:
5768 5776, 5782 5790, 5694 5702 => 2.7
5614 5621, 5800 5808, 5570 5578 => 3.1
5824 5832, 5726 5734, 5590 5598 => 4.0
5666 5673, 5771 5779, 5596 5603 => 2.7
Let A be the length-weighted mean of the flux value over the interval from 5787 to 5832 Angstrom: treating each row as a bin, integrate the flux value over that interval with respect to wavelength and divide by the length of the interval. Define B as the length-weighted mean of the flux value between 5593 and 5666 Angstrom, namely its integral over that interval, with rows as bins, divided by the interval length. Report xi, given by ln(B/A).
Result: 0.12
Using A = 31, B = 34.5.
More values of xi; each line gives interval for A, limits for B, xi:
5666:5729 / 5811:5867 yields -0.07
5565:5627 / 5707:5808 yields -0.14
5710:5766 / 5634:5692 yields 0.08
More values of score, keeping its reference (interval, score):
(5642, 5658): 5653.82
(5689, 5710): 5698.26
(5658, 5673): 5672.08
